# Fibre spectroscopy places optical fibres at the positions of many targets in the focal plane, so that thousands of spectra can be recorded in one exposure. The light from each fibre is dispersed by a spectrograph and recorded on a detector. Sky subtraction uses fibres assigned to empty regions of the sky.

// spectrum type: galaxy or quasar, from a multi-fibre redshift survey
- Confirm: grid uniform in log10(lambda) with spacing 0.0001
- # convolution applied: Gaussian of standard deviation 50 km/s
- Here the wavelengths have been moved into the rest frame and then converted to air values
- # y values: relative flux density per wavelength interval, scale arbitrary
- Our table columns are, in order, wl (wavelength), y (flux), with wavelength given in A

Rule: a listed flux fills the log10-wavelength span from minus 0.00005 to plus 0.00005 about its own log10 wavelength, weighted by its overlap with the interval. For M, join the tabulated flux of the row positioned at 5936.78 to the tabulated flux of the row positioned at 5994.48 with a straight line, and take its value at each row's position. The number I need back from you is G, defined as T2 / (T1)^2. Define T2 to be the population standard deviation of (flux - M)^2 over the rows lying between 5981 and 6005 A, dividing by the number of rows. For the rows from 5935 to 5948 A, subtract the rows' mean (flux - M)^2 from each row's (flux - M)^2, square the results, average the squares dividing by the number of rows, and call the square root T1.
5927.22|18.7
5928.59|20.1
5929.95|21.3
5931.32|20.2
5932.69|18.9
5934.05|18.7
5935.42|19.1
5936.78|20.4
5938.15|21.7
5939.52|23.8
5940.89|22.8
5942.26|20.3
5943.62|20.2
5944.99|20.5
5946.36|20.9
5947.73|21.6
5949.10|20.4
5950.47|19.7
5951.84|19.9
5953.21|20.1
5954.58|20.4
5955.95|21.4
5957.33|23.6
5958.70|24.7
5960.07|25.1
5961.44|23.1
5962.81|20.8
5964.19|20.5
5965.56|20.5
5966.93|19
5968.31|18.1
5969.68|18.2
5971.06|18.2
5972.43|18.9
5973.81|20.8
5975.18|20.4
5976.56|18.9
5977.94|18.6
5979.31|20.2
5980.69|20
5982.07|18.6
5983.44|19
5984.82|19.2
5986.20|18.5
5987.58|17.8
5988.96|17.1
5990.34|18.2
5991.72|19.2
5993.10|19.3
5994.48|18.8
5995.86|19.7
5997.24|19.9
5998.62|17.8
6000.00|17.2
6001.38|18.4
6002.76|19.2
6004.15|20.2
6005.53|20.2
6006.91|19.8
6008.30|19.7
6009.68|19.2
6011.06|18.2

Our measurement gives 0.1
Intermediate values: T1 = 3.68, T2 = 1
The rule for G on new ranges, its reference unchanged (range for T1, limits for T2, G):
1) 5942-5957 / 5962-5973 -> 0.8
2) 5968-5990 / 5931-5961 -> 9.2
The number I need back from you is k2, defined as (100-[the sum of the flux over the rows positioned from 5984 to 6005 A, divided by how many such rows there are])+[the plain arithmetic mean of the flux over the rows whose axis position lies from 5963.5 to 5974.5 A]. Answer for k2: 100.6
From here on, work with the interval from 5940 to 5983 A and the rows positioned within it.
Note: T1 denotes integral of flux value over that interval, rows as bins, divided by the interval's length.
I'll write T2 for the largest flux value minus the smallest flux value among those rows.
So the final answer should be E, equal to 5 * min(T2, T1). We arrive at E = 35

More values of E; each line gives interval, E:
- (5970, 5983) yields 13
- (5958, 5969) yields 35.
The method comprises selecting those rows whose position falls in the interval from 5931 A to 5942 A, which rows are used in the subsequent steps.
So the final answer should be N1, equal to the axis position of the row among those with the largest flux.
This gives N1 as 5939.52 A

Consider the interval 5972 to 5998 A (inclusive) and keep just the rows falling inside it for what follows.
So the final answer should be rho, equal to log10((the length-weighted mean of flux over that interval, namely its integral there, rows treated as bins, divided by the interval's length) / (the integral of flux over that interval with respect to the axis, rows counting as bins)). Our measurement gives -1.4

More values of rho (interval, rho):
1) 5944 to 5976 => -1.5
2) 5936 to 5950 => -1.1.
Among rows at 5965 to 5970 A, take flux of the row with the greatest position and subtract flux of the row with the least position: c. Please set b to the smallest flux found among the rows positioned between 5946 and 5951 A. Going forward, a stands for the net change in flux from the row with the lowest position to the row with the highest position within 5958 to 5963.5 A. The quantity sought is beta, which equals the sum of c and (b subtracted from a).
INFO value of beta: -25.9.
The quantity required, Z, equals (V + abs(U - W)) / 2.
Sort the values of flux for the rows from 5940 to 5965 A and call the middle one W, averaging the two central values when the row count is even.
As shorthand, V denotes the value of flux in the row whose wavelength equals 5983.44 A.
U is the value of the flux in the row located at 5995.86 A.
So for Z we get 10.0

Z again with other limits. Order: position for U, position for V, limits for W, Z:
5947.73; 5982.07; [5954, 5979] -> 9.9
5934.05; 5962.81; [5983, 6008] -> 10.6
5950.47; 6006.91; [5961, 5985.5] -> 10.2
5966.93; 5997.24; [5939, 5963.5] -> 10.9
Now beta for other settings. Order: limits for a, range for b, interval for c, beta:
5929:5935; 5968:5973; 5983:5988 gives -21.9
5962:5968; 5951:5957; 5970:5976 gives -19.5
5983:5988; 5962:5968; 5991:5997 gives -19.7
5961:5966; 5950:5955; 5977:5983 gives -22.3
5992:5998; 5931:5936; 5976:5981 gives -17.0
